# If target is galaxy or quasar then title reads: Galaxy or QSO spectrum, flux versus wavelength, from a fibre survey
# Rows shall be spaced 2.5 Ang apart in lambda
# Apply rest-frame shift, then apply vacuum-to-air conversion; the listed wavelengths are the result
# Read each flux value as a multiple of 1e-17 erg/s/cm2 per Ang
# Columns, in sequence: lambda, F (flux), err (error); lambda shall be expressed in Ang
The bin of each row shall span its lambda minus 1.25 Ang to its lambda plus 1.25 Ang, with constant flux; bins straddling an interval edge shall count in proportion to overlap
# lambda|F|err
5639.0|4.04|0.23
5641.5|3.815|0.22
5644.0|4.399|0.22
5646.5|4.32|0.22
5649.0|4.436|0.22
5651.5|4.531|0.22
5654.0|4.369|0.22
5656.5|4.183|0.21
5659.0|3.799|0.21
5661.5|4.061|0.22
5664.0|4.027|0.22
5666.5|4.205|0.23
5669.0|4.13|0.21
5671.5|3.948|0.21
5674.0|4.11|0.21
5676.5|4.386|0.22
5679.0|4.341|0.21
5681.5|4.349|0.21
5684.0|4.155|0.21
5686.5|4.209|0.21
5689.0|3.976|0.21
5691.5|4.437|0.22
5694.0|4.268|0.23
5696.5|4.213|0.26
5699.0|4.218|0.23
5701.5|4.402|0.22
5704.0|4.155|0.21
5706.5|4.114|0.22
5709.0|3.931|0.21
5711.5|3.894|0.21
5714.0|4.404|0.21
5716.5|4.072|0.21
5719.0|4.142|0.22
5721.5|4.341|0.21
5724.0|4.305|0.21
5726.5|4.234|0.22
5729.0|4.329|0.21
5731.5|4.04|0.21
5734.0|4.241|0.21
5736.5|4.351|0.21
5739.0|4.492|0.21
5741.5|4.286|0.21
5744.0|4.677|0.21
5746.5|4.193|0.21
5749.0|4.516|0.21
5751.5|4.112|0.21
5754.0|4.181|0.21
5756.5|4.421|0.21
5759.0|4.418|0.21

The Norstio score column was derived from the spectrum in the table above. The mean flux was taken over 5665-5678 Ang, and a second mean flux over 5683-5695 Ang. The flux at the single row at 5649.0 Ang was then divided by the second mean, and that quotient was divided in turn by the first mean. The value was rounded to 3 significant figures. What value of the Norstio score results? 0.254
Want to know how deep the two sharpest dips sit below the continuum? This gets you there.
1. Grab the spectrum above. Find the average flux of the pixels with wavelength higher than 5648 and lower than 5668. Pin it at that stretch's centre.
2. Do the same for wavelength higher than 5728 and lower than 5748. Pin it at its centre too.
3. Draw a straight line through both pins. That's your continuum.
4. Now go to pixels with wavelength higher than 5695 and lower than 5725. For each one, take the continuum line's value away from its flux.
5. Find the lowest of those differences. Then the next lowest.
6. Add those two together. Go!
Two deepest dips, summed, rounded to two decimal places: -0.74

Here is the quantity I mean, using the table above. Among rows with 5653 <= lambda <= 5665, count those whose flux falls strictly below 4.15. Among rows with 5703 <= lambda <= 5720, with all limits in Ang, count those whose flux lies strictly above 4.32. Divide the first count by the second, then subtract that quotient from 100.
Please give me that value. 97.0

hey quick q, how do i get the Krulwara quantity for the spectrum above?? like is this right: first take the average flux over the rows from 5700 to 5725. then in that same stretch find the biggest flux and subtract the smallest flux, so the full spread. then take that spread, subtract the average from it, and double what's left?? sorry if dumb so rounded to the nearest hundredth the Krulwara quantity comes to -7.33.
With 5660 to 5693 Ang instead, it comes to -7.38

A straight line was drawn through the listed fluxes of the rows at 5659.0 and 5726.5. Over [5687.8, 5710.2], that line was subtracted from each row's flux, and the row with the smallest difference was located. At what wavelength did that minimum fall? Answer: 5709.0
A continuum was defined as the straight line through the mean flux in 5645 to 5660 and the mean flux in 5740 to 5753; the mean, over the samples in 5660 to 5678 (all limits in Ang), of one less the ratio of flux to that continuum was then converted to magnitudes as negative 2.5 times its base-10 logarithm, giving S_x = 3.5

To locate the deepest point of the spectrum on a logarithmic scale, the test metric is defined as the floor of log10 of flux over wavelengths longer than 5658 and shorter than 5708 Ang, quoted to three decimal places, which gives 0.580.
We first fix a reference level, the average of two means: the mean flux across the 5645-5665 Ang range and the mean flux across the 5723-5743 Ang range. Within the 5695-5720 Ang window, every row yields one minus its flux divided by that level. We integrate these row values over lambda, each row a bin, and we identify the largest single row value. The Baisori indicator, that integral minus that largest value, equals 0.5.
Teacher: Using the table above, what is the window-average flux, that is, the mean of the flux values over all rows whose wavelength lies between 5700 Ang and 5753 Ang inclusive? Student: 4.25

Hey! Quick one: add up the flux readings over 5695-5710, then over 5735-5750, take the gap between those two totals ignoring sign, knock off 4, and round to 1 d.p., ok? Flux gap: -2.5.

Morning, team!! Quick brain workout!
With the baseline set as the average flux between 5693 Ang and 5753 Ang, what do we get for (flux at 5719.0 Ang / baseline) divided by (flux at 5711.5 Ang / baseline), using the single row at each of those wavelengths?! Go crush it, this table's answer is 1.06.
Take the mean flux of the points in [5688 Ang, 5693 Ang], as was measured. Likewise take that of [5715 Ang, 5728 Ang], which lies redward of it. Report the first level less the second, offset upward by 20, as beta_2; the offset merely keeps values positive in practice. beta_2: 20.0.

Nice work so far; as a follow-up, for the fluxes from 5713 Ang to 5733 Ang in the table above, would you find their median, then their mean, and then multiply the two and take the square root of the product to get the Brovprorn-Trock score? 4.25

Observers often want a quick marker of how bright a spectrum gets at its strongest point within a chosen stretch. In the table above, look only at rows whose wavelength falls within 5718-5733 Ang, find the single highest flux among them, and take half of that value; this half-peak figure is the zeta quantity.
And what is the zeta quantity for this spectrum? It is 2.17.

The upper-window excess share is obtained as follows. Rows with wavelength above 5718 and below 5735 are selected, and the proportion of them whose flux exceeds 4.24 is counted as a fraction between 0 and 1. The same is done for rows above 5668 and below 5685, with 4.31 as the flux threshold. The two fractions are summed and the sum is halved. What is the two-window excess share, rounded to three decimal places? 0.500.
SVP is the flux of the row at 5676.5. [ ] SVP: 4.386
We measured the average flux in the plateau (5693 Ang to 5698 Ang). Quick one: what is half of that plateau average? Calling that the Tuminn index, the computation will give 2.12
